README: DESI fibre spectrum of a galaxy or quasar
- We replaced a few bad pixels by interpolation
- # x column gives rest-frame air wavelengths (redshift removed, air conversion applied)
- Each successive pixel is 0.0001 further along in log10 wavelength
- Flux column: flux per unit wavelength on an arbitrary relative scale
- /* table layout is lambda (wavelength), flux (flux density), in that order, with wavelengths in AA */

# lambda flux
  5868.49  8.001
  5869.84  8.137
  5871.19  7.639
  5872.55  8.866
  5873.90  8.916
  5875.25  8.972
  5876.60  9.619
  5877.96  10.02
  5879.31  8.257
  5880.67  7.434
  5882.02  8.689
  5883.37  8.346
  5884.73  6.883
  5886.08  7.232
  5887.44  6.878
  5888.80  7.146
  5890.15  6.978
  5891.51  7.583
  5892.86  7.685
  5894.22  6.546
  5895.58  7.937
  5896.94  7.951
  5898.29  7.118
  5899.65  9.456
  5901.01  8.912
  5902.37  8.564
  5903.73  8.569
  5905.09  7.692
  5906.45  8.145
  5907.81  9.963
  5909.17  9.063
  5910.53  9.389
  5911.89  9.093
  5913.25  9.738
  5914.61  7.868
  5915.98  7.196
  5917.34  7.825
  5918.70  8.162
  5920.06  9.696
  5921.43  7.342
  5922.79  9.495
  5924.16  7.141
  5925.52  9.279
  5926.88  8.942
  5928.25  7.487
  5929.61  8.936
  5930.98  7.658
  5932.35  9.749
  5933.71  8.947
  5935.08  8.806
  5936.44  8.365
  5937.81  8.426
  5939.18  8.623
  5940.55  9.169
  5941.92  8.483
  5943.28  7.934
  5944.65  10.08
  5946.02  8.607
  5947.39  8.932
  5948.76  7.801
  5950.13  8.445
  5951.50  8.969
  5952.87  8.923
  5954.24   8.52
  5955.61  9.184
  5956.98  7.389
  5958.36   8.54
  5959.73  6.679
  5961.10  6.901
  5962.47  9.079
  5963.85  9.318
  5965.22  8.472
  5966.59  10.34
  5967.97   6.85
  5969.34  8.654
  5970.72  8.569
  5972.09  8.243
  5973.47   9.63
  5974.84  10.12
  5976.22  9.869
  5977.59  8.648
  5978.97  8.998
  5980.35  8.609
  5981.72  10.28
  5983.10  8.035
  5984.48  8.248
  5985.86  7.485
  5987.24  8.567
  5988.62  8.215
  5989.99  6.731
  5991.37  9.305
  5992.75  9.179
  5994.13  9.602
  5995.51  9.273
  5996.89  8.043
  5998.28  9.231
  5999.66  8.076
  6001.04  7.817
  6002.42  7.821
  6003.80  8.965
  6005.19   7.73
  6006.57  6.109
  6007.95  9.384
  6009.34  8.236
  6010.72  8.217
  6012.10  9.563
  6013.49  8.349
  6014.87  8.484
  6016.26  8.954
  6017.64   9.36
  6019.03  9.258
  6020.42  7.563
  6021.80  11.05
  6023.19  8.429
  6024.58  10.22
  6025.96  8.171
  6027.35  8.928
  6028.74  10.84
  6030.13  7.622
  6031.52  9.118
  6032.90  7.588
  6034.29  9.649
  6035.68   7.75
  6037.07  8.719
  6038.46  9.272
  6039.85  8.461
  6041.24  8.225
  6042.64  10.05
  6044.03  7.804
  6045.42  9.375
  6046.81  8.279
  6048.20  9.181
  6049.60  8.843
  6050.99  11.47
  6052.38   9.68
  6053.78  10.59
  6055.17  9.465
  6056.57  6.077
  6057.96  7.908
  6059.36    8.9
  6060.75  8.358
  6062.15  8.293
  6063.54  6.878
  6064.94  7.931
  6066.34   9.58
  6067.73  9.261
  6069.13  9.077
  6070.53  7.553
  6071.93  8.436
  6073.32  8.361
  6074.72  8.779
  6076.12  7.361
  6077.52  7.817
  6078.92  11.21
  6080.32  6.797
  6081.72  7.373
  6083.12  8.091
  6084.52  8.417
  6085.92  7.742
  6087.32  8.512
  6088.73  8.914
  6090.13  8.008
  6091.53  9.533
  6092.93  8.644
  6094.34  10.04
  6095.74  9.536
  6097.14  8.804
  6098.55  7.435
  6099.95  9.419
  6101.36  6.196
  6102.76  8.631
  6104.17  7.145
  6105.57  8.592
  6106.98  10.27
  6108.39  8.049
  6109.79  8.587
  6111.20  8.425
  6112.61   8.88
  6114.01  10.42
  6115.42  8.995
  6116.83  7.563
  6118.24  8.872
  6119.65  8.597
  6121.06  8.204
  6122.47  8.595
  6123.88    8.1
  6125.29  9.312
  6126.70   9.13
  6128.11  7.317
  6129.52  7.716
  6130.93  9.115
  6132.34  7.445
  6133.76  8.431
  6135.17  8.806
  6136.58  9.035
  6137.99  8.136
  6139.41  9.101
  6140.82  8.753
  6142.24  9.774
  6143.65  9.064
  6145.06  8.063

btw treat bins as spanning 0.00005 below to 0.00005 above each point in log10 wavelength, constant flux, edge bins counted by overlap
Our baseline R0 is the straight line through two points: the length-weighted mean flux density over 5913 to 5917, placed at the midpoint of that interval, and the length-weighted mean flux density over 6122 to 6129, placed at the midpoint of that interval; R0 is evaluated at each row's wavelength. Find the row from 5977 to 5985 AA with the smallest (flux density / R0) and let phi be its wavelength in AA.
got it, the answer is 5983.10 AA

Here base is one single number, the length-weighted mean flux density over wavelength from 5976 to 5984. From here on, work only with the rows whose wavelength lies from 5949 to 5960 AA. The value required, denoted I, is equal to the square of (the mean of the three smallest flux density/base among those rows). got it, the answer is 0.69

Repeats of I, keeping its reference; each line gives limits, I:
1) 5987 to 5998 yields 0.72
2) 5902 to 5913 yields 0.82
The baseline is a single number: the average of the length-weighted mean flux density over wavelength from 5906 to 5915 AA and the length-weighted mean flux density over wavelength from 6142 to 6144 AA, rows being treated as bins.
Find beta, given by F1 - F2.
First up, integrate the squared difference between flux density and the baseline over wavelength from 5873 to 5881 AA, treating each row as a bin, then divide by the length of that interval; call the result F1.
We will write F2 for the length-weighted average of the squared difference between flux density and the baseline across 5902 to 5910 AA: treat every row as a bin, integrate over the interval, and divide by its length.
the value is -0.12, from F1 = 0.75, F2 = 0.87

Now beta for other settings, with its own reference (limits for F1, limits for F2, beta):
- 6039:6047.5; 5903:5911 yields 0.08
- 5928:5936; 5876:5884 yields -0.10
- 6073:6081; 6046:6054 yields 1.57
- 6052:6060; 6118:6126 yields 1.84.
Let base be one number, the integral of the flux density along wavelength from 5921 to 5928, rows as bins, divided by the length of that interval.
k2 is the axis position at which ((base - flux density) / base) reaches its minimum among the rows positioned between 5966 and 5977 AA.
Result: 5966.59 AA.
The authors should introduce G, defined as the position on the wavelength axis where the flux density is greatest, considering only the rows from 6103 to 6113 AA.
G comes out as 6106.98 AA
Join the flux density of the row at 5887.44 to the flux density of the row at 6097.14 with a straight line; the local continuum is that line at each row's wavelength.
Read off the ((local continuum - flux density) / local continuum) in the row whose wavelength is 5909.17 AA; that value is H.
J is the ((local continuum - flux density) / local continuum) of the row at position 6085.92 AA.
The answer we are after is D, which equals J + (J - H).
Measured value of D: 0.50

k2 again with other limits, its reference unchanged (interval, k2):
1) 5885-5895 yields 5892.86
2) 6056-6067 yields 6066.34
